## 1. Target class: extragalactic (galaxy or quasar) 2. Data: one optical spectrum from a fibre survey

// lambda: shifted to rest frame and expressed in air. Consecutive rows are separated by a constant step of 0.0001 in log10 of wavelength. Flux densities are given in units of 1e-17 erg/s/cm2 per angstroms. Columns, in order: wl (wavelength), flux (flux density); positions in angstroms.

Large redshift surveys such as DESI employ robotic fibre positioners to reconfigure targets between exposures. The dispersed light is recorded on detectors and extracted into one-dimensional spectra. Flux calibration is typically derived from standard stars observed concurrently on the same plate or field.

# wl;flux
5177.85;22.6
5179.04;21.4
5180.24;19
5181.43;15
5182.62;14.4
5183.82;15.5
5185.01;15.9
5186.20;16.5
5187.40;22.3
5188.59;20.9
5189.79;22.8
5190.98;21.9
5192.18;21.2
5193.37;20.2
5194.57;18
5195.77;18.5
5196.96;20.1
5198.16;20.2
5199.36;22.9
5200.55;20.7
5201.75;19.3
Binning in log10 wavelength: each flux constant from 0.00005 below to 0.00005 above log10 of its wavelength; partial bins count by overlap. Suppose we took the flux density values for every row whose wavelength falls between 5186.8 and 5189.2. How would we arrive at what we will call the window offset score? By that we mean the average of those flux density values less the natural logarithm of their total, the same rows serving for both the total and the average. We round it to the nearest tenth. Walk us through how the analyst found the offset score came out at 17.8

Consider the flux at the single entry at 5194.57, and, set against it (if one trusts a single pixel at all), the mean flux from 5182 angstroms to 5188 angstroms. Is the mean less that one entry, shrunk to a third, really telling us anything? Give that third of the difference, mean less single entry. -0.36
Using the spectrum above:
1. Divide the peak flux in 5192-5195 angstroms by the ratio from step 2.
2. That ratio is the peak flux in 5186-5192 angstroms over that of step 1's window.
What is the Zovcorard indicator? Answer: 19.7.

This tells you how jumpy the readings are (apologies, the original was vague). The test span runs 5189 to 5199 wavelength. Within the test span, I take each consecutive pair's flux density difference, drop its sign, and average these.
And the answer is 1.0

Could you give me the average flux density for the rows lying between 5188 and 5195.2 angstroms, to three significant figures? 20.8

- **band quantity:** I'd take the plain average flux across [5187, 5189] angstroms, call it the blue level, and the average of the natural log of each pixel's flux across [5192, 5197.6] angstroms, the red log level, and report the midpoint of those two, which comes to 12.3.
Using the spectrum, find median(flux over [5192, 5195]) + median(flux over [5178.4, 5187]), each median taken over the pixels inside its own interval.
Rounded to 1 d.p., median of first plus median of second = 36.1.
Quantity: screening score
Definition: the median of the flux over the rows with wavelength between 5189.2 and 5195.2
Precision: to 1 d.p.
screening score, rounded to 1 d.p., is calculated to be 21.2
